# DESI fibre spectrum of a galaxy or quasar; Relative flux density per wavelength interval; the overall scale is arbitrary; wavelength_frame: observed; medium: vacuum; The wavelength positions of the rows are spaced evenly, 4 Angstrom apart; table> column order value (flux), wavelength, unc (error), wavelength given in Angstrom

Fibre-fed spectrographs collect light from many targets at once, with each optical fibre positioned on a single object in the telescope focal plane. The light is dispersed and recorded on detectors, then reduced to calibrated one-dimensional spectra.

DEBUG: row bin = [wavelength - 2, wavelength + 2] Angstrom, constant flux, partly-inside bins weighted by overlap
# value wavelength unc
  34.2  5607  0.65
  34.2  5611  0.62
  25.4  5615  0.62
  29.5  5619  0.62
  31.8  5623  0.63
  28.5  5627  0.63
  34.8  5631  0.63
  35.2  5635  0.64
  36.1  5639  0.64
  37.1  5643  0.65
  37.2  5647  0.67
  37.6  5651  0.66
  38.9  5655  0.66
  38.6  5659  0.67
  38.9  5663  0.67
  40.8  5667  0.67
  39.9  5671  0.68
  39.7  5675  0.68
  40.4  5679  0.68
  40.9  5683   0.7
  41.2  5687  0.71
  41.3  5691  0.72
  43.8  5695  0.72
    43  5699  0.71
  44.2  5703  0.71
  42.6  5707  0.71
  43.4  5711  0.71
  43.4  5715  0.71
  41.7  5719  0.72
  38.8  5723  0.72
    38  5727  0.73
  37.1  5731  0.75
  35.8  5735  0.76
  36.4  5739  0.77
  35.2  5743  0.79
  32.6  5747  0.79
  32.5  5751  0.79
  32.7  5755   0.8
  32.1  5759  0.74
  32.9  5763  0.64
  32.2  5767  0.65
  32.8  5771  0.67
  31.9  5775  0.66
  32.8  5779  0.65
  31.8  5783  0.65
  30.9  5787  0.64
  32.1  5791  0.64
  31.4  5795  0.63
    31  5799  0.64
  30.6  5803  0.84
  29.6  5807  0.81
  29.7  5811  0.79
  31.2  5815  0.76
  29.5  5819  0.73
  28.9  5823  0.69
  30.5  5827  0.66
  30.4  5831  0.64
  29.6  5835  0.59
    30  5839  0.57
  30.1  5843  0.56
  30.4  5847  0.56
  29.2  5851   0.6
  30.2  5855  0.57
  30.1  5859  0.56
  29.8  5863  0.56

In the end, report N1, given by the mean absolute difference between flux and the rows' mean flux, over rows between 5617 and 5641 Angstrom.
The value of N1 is 2.7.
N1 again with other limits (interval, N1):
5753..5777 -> 0.4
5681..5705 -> 1.3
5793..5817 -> 0.6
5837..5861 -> 0.3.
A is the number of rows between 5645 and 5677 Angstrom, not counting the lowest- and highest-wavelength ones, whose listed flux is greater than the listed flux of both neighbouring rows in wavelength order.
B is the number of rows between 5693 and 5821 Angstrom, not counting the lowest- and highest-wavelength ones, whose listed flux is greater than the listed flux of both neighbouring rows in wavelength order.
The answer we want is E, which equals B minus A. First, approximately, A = 2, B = 8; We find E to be 6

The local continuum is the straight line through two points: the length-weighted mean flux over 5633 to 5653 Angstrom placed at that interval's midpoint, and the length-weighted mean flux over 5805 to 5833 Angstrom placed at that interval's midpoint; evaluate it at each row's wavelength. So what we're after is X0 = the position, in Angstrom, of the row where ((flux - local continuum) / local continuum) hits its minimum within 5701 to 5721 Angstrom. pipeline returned 5719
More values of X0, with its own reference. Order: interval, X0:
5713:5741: 5735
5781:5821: 5807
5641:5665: 5643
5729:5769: 5759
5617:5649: 5627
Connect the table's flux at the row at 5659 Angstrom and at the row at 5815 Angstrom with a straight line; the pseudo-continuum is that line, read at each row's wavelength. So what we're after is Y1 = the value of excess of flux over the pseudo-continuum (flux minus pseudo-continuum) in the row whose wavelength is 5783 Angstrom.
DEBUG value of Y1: -0.9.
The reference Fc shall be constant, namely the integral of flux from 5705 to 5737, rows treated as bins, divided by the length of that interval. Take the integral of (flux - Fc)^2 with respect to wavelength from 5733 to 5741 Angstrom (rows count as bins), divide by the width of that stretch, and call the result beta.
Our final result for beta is 16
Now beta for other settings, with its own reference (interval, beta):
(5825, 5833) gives 93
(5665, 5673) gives 0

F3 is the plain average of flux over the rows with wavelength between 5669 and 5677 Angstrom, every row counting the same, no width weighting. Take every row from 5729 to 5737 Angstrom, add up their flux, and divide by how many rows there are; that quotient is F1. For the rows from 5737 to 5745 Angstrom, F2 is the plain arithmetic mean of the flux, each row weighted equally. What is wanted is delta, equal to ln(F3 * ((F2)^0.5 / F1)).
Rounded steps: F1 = 36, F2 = 36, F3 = 40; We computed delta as 1.88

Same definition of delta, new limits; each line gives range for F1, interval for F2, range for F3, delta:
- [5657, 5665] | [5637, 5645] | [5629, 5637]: 1.70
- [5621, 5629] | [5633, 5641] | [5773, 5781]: 1.86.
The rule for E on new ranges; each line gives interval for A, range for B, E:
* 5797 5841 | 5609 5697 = 1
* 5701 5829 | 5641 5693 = -5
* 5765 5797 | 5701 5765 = -1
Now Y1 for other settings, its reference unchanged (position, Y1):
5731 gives 1.9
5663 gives 0.5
